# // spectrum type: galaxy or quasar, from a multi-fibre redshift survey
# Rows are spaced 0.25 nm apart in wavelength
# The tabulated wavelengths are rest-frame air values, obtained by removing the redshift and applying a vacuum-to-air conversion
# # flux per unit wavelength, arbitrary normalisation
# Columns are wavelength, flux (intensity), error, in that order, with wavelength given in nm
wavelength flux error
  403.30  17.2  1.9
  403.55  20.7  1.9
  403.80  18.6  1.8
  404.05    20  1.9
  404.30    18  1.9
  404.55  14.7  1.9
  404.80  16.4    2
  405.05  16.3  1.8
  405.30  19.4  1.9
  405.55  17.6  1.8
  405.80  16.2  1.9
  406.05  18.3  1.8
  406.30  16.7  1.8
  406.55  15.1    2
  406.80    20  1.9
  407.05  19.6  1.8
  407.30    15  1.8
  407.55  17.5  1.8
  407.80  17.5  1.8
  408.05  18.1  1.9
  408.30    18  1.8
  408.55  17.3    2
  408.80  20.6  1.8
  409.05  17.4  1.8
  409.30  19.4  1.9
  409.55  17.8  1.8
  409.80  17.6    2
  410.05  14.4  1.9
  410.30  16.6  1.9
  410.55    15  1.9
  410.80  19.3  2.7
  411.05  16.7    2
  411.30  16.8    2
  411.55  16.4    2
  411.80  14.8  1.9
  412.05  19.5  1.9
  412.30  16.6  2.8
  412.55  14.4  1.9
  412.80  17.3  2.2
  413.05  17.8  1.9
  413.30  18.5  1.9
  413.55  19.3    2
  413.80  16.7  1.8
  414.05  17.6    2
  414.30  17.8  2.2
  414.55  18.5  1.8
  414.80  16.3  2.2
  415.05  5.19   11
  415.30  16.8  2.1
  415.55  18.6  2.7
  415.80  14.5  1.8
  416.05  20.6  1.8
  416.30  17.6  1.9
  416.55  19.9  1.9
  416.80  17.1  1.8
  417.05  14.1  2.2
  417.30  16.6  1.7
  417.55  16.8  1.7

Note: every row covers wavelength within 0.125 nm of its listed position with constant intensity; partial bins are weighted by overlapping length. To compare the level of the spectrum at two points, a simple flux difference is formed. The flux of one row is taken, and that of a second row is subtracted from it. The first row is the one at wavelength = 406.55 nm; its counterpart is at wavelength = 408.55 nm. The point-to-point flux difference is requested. -2.2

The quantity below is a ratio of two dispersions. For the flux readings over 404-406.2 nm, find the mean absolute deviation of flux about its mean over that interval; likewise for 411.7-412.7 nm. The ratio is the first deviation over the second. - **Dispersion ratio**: 0.79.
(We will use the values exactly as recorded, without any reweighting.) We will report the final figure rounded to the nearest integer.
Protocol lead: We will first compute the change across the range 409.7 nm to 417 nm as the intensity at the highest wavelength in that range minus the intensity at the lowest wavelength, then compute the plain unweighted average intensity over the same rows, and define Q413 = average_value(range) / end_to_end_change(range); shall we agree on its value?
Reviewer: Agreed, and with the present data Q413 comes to -34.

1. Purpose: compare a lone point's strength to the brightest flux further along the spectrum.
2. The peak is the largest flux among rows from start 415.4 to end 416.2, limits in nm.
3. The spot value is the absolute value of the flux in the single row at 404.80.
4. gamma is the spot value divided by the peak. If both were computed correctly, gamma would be 0.80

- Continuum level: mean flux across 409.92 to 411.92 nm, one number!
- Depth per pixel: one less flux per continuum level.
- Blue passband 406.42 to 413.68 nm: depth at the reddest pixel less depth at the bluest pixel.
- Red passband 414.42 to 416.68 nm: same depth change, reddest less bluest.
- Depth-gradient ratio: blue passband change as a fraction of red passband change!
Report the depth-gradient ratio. 3.0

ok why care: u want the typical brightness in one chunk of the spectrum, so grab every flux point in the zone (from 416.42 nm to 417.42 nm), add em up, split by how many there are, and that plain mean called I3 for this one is 16.9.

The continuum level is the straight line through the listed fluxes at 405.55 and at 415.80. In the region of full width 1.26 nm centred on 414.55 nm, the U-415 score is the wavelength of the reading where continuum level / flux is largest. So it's 415.05 nm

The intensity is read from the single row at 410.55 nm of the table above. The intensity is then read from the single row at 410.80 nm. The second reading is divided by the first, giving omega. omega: 1.3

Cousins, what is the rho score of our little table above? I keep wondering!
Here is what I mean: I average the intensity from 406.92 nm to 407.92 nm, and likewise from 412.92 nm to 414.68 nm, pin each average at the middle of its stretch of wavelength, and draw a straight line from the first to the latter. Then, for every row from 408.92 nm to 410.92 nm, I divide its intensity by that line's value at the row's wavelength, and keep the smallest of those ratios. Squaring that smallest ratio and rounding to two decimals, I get 0.66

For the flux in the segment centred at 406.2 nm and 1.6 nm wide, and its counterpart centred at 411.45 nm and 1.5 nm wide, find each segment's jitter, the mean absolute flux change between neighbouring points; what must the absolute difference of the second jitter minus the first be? 0.44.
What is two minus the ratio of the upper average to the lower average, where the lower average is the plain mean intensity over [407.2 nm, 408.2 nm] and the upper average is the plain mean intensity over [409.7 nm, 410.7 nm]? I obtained 1.07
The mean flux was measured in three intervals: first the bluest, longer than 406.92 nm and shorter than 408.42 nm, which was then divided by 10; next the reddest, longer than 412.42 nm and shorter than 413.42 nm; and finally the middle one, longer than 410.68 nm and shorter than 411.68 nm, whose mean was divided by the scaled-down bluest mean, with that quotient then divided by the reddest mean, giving 0.58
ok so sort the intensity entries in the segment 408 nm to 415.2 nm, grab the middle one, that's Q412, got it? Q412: 17.4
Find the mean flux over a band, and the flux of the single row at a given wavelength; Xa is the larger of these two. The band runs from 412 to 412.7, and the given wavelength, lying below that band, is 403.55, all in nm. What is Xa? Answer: 20.7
